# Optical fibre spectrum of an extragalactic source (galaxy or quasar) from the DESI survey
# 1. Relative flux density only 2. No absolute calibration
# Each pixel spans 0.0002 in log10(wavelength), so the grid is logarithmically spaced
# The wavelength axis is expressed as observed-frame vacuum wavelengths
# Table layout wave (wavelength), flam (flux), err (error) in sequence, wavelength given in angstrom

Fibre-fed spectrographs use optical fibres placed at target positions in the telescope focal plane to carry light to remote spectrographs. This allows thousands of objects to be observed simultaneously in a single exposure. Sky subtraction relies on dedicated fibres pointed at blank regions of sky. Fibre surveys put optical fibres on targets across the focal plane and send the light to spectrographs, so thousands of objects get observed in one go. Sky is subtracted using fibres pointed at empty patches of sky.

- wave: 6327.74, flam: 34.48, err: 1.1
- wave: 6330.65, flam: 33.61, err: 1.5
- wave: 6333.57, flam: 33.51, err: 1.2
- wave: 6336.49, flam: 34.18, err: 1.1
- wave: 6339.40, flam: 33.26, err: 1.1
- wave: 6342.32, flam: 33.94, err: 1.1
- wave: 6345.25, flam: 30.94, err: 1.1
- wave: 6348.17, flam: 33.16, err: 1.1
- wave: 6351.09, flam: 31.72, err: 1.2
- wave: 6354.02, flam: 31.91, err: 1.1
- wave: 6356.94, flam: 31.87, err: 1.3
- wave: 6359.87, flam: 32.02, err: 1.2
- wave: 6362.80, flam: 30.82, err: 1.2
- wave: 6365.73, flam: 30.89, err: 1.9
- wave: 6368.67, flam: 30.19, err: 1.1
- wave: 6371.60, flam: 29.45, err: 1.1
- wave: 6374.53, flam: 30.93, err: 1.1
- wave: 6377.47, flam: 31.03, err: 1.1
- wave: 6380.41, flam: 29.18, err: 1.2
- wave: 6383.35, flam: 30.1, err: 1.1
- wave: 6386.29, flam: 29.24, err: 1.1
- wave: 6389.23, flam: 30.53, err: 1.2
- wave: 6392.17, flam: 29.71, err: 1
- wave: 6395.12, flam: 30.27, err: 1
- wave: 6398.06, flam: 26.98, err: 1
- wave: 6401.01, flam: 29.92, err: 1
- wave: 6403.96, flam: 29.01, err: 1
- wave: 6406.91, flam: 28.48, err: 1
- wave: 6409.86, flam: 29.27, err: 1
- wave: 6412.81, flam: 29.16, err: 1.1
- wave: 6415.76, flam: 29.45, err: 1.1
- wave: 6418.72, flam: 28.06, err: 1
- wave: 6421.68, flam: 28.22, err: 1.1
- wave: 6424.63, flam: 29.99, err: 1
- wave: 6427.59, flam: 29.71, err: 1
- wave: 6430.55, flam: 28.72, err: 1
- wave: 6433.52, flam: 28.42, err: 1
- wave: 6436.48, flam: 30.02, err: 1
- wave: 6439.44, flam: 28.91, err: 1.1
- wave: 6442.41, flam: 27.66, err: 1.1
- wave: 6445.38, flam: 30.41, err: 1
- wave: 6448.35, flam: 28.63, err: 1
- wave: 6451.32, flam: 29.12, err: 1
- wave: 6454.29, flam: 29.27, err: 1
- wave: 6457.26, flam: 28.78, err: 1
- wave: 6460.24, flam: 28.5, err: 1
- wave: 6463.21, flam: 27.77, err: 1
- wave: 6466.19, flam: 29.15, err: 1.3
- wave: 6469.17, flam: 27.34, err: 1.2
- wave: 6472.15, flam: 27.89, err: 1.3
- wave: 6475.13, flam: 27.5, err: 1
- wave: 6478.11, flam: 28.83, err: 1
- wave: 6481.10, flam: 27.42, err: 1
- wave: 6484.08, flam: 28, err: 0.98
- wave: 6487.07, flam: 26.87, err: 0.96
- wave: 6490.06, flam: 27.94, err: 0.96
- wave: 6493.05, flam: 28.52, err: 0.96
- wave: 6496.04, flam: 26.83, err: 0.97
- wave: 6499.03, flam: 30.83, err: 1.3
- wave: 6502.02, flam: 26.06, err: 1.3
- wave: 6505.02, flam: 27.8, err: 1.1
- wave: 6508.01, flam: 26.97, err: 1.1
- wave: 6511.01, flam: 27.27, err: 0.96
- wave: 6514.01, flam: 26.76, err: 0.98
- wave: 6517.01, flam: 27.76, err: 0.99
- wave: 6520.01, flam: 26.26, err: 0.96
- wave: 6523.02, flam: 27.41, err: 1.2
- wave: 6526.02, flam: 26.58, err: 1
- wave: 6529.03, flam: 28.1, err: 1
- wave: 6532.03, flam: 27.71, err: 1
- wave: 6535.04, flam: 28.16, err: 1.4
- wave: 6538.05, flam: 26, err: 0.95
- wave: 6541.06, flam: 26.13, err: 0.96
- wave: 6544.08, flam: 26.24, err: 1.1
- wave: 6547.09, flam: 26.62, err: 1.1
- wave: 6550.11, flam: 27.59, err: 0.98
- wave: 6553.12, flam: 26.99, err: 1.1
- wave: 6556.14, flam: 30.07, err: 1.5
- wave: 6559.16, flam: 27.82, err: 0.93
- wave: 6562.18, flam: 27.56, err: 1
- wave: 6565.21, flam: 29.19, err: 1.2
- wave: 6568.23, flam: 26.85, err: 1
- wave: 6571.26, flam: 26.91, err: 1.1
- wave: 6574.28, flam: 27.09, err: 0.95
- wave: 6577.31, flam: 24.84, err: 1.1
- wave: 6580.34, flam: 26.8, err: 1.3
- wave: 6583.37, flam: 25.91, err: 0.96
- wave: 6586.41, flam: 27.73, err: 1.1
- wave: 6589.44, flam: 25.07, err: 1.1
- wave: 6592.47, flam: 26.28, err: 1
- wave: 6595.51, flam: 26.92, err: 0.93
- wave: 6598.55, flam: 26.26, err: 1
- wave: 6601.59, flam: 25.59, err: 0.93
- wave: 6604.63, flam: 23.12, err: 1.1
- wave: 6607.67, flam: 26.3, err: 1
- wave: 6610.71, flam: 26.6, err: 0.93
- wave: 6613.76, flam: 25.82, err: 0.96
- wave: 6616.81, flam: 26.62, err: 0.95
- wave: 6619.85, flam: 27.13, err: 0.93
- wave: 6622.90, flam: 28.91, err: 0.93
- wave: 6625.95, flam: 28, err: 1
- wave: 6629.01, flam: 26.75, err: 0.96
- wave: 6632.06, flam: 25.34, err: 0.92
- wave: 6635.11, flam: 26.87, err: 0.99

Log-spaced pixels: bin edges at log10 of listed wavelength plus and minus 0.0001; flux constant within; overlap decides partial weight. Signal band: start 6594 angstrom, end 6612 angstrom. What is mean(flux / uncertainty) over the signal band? 26.4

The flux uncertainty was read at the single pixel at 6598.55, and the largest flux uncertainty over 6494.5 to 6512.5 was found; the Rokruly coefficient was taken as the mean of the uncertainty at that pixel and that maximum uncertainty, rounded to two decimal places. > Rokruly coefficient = 1.15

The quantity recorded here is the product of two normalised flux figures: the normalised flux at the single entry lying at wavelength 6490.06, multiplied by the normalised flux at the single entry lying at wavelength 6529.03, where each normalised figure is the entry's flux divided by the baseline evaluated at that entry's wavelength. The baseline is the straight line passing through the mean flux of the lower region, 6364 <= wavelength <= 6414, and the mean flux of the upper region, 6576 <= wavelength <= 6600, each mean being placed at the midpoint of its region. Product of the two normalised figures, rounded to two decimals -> 1.03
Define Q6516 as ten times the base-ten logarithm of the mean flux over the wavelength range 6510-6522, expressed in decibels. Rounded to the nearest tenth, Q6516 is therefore 14.3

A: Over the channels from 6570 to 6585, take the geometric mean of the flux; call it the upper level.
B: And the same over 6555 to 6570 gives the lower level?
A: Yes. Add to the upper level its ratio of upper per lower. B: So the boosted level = 27.2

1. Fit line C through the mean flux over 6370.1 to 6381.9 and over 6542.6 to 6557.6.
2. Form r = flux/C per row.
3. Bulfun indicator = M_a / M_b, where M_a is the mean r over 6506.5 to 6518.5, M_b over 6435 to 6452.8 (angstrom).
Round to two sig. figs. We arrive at 0.97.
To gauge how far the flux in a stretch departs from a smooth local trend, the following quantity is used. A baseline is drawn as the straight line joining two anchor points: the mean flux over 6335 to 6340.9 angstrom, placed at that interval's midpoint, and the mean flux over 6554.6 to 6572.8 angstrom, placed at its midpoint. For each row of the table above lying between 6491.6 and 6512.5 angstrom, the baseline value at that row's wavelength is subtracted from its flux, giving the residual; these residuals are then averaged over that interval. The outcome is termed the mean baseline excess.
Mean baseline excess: -1.86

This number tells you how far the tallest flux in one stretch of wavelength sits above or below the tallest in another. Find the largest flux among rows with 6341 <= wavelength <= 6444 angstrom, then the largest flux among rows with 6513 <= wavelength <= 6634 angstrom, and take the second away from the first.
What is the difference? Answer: 3.9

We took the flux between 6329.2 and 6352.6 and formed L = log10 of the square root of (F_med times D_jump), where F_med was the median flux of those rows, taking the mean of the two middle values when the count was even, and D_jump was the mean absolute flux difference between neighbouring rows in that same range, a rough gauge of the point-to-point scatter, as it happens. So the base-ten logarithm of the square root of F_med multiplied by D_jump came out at 0.82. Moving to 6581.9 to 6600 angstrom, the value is 0.78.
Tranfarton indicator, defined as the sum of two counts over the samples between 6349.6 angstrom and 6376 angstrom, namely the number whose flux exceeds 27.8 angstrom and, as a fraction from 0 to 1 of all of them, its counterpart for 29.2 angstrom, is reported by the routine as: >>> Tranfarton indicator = 10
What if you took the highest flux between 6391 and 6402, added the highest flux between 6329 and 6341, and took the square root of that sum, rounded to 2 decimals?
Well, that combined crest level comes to 8.03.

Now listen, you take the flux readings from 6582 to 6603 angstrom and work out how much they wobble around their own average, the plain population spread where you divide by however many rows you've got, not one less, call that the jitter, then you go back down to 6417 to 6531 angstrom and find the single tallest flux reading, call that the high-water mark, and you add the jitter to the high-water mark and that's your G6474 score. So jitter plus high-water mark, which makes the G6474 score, 31.6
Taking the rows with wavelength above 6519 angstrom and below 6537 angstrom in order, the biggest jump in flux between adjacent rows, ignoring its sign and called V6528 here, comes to 1.5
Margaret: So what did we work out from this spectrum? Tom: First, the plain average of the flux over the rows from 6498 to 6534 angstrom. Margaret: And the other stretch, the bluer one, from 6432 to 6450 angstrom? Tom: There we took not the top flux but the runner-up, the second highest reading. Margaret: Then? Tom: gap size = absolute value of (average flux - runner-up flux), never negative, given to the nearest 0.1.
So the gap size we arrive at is 2.6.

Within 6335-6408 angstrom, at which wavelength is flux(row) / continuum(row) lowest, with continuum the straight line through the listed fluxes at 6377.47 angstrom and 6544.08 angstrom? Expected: 6398.06 angstrom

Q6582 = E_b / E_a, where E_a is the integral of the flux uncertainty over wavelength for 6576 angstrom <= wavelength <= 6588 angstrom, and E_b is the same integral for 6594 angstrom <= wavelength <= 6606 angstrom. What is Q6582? 0.89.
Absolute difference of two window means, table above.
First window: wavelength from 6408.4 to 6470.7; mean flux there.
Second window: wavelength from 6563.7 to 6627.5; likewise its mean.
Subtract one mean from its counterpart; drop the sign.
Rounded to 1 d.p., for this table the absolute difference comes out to 2.3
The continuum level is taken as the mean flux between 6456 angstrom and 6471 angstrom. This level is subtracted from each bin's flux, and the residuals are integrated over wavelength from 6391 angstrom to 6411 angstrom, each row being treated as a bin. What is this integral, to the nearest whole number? 16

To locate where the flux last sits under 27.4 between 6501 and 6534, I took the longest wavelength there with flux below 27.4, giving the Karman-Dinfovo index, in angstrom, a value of 6526.02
